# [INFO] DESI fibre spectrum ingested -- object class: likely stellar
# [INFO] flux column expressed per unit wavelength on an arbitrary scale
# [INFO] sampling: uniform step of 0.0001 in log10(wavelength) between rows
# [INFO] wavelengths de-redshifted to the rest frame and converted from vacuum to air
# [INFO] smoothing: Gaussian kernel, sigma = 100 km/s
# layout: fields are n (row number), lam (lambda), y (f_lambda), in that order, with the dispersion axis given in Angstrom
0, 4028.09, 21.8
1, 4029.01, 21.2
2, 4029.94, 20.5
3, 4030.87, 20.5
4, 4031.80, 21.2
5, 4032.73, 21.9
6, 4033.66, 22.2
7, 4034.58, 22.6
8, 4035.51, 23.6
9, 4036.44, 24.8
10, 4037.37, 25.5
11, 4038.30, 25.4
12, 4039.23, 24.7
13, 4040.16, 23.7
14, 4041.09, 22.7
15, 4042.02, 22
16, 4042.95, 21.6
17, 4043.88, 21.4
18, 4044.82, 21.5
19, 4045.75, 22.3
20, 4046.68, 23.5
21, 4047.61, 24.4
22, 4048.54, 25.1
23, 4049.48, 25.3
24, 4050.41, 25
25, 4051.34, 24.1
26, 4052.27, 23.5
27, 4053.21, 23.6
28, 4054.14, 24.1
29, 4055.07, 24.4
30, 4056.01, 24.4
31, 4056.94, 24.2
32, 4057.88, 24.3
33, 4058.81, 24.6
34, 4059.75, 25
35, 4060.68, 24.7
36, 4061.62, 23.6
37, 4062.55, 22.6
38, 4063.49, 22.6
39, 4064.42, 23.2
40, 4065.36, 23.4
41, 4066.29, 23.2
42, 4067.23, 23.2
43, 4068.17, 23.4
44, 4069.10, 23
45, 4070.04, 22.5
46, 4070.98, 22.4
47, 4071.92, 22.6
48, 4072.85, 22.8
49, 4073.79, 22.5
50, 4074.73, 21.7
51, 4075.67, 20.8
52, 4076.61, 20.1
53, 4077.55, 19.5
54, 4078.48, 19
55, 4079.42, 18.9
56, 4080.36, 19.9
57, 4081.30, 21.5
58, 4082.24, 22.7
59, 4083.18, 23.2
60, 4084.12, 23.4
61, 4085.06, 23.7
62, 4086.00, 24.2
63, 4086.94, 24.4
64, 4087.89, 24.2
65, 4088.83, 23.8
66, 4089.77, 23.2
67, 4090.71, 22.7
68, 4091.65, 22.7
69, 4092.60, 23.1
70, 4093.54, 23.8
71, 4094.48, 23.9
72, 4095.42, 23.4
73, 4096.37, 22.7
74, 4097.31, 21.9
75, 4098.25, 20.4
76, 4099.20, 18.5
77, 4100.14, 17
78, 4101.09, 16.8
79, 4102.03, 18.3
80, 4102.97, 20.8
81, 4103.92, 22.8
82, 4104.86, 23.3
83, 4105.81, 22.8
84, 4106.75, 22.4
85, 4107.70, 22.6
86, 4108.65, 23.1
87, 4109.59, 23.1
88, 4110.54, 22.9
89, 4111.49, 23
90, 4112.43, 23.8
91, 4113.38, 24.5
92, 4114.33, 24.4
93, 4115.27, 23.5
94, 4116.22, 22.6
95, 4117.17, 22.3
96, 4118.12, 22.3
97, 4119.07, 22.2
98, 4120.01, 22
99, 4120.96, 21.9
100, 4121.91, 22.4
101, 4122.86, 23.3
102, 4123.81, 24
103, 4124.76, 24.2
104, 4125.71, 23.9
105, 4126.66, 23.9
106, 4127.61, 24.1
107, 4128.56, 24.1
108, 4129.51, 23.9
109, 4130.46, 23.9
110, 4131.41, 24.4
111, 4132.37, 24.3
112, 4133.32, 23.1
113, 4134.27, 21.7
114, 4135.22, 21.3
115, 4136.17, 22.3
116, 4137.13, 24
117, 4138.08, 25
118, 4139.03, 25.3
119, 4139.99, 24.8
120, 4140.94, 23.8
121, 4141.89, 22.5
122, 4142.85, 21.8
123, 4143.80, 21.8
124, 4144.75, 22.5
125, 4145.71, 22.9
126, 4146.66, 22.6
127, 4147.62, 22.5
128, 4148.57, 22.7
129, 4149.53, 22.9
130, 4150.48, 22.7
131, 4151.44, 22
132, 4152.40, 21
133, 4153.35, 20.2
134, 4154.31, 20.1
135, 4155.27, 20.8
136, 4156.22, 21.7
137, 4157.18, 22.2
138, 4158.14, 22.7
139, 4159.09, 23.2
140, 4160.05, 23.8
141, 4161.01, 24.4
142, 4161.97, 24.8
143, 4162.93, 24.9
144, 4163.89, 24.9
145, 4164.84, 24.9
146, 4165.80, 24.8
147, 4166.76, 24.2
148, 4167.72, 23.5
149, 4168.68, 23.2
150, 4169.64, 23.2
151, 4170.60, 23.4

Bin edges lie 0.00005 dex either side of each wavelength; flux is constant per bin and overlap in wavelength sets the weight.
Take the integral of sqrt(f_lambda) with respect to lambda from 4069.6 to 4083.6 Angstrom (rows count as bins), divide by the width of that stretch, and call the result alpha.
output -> 4.62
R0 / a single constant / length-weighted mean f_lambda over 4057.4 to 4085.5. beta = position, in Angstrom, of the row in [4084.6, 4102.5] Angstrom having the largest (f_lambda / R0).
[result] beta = 4086.94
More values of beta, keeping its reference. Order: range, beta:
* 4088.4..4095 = 4094.48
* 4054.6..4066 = 4059.75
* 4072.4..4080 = 4072.85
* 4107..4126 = 4113.38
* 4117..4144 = 4139.03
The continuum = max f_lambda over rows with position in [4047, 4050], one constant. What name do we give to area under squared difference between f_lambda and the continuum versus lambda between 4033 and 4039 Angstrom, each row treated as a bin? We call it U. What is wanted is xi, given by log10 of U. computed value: 1.32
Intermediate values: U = 21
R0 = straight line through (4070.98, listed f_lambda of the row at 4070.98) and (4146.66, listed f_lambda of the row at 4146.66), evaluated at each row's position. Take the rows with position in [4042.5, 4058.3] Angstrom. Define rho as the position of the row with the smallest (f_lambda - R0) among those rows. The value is 4043.88 Angstrom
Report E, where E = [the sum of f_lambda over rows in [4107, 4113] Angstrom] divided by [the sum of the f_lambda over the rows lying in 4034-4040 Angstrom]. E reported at 0.94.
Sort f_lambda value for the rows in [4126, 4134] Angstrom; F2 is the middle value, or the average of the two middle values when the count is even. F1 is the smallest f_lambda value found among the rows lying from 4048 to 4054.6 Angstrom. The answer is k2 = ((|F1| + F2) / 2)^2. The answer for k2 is 564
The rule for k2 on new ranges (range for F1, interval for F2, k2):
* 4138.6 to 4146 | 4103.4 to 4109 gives 497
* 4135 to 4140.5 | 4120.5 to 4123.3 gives 477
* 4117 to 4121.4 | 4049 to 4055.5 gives 529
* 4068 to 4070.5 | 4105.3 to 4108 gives 509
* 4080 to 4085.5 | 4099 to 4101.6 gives 340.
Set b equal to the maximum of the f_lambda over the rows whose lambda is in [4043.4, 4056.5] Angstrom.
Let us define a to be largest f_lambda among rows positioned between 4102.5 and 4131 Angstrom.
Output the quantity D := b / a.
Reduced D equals 1.03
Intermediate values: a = 24.5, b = 25.3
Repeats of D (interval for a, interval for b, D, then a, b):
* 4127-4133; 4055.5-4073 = 1.02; 24.4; 25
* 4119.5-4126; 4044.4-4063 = 1.05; 24.2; 25.3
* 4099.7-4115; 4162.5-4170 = 1.02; 24.5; 24.9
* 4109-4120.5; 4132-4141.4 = 1.03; 24.5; 25.3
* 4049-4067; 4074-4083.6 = 0.92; 25.3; 23.2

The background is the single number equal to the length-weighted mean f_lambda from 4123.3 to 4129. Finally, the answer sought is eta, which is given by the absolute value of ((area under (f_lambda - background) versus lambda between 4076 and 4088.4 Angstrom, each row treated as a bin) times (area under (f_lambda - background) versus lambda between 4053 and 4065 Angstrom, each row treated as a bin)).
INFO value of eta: 25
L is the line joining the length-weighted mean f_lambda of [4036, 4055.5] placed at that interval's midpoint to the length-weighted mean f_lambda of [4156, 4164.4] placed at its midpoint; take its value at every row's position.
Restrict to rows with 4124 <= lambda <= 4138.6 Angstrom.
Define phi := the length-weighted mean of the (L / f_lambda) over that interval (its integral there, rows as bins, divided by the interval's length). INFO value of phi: 1.01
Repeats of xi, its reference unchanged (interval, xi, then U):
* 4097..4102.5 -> 2.41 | 255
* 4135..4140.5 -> 1.34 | 22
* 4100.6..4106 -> 2.17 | 148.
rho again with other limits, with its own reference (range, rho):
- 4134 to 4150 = 4135.22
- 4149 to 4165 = 4154.31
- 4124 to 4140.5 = 4135.22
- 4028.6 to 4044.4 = 4030.87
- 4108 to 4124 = 4120.96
